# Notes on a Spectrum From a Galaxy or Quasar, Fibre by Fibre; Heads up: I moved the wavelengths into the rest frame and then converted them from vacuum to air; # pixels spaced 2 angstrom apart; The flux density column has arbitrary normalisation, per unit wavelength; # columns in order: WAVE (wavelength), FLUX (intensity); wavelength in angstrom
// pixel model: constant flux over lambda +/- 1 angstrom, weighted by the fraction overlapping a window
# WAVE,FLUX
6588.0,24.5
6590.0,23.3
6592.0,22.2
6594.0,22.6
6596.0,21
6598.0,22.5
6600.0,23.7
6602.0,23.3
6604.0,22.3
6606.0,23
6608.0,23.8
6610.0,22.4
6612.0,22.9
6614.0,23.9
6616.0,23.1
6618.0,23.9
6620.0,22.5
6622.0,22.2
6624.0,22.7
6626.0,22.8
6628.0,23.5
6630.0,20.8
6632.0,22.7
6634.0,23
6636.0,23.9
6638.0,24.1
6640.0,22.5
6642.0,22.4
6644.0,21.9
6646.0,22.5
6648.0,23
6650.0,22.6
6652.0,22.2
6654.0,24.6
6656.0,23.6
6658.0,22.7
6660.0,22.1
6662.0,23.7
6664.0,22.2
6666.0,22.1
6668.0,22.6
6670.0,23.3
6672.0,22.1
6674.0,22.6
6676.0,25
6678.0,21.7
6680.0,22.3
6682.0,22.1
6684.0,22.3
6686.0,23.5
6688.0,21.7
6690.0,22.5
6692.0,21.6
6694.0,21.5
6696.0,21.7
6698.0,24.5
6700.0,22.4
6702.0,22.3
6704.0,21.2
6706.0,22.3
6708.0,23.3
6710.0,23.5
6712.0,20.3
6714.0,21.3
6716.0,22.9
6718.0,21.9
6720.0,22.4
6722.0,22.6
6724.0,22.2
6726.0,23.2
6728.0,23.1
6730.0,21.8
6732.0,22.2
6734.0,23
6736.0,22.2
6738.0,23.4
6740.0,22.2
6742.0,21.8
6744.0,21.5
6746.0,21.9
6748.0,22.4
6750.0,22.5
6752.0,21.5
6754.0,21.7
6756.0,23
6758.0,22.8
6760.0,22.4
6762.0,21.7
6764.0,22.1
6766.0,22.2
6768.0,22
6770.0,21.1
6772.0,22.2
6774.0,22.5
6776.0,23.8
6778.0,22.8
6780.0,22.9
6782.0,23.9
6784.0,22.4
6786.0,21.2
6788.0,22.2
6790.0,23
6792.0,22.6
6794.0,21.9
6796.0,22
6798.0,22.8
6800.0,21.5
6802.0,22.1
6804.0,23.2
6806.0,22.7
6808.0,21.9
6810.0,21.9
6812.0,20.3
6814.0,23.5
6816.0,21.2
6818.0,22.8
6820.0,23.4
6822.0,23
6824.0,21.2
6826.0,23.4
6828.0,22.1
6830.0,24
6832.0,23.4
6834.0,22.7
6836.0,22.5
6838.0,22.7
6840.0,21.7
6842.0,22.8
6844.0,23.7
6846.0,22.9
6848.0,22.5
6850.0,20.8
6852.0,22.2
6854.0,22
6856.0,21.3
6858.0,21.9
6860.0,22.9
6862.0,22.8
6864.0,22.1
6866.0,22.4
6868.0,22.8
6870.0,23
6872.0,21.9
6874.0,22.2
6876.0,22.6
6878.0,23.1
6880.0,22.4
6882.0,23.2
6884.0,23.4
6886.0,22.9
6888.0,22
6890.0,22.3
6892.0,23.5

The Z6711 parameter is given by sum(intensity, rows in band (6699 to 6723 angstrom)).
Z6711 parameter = 266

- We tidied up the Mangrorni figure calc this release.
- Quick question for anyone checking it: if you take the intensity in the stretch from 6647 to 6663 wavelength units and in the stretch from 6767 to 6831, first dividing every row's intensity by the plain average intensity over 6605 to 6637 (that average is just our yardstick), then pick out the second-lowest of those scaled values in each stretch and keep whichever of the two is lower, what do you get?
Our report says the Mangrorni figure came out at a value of 0.920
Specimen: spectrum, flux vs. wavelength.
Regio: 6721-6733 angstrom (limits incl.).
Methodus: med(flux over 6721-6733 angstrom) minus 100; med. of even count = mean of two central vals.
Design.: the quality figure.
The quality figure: -77.6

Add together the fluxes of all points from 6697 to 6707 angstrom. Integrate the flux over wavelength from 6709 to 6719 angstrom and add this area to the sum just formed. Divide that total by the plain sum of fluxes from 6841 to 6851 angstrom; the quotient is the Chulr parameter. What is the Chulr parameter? 2.95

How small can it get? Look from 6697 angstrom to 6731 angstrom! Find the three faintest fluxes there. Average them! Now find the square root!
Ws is 4.58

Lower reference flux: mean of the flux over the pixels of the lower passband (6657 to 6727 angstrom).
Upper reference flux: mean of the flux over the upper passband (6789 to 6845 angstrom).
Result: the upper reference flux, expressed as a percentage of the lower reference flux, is 100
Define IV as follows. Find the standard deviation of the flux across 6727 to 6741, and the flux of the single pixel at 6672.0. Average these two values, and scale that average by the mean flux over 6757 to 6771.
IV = 250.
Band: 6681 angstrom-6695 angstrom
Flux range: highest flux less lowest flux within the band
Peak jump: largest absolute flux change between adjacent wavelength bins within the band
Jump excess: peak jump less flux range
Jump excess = -0.20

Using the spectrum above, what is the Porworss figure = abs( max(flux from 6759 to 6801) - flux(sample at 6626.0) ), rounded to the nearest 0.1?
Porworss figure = 1.1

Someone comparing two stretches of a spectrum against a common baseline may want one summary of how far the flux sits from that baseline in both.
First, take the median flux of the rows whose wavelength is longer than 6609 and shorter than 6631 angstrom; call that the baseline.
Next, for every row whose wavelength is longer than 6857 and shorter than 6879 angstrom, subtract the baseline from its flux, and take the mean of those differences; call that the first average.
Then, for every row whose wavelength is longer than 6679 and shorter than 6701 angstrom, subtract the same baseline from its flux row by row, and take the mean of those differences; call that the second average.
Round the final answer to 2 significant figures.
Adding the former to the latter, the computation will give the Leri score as -0.71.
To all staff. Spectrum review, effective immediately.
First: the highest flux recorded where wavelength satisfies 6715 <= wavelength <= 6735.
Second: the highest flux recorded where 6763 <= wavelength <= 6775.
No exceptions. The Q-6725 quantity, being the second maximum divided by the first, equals 0.970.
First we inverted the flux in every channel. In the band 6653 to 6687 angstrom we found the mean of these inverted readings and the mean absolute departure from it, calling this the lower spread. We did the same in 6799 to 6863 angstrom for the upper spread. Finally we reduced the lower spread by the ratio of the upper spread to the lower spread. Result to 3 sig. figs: -1.01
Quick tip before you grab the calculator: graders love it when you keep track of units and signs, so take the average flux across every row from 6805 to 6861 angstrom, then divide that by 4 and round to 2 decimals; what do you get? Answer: 5.60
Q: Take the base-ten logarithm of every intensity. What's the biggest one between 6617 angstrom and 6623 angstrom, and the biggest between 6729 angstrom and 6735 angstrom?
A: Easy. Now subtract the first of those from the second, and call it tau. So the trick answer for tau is -0.017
